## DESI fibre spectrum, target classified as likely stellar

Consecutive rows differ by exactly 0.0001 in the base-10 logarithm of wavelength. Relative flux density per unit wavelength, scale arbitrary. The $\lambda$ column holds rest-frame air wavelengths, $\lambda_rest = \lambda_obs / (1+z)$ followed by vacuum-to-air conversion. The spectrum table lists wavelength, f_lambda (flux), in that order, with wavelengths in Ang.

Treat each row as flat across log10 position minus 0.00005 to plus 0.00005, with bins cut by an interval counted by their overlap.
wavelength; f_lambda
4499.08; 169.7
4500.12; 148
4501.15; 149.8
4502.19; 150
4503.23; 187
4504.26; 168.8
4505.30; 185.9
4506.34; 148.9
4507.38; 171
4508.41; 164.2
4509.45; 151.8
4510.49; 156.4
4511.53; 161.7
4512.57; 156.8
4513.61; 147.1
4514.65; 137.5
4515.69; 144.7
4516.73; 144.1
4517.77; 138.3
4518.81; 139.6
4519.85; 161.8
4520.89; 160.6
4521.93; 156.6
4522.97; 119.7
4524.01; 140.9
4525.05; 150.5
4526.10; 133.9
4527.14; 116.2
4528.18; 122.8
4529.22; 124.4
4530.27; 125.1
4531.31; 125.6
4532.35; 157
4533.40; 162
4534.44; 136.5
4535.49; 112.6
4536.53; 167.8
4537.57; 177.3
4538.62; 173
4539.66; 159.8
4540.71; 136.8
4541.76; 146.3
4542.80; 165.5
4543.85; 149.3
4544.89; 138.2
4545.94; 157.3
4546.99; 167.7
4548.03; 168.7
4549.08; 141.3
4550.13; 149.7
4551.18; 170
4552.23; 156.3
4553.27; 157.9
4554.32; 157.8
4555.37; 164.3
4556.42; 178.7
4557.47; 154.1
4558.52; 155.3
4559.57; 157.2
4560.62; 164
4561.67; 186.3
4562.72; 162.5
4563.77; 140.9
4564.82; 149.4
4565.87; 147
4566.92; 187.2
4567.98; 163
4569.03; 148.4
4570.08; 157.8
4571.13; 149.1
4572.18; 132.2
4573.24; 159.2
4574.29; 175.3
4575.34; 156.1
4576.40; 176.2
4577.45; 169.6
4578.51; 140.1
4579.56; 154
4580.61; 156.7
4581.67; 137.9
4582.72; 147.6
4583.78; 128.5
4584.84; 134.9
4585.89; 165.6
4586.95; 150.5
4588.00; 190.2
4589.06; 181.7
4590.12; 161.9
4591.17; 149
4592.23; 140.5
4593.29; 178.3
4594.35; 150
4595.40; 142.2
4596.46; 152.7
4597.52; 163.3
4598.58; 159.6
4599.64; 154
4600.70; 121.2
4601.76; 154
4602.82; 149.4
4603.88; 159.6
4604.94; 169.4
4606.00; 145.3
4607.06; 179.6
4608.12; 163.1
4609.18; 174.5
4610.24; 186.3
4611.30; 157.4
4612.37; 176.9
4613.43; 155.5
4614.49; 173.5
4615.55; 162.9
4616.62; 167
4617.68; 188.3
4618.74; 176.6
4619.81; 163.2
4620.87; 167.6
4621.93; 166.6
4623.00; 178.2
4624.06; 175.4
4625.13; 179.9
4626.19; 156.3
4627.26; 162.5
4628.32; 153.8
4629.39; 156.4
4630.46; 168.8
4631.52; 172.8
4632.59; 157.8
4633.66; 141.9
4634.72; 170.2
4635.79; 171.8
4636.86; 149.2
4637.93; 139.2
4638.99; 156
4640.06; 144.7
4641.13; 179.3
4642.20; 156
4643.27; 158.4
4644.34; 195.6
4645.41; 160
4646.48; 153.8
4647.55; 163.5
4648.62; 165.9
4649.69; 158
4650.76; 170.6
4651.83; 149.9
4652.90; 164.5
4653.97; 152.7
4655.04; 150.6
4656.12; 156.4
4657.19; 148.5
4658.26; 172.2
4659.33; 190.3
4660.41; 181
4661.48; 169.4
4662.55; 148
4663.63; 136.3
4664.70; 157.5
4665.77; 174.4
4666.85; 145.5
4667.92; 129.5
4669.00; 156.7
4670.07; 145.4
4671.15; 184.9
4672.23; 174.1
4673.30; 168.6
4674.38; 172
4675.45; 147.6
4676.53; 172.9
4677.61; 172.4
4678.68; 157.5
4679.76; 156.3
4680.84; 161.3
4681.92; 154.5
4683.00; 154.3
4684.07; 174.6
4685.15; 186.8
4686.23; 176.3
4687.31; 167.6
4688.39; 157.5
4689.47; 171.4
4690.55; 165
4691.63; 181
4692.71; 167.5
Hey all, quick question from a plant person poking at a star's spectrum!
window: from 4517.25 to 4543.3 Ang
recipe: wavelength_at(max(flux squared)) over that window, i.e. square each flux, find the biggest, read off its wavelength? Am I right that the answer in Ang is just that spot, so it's 4537.57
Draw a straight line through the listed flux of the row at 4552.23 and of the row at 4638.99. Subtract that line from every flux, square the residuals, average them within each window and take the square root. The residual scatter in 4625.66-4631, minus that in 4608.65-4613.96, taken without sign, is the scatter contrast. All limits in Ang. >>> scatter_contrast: 12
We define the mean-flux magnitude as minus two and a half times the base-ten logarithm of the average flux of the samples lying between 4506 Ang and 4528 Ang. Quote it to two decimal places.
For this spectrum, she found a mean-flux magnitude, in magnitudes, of -5.42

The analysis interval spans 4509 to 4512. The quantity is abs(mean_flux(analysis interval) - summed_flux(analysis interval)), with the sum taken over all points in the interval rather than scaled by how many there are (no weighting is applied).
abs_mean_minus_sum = 313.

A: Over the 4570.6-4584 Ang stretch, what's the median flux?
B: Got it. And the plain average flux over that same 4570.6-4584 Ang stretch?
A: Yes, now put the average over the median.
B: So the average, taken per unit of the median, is 0.99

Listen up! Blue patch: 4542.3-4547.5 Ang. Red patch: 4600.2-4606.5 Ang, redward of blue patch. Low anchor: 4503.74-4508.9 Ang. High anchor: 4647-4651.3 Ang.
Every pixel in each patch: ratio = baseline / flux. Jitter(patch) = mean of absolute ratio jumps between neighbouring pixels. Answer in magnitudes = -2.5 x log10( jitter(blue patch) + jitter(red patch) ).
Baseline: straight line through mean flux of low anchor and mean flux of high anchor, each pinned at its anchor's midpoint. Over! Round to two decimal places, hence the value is 1.61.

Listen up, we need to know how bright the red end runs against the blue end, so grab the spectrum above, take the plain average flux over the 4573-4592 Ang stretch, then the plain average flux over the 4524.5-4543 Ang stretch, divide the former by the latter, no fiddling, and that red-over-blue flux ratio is 1.09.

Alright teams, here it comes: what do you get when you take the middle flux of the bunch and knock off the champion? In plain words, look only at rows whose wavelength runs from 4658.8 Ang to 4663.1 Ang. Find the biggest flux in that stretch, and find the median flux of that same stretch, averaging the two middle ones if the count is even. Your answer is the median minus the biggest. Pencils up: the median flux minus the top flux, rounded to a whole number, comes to -15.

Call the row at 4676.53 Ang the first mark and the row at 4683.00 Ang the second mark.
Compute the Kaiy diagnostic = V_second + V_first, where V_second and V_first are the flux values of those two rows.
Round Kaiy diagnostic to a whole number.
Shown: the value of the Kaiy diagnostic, 327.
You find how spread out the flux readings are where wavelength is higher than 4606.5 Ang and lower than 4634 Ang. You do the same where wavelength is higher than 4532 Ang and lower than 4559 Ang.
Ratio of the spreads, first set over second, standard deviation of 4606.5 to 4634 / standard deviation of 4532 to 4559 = 0.75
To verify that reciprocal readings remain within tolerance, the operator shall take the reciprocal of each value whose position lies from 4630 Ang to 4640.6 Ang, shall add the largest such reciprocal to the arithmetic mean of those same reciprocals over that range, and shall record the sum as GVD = 0.0136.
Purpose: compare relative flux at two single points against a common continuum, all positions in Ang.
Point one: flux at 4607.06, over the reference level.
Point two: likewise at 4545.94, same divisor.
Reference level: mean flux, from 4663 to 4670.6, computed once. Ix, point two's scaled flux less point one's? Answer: -0.15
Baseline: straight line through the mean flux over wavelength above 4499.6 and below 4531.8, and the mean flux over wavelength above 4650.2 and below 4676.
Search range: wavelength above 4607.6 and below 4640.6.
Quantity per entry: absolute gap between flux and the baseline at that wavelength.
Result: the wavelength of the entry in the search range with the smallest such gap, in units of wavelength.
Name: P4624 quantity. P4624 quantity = 4632.59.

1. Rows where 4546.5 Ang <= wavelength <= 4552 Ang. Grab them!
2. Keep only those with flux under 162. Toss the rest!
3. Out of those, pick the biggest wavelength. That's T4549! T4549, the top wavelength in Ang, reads 4550.13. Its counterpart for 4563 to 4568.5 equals 4565.87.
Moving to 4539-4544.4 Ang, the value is 4543.85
